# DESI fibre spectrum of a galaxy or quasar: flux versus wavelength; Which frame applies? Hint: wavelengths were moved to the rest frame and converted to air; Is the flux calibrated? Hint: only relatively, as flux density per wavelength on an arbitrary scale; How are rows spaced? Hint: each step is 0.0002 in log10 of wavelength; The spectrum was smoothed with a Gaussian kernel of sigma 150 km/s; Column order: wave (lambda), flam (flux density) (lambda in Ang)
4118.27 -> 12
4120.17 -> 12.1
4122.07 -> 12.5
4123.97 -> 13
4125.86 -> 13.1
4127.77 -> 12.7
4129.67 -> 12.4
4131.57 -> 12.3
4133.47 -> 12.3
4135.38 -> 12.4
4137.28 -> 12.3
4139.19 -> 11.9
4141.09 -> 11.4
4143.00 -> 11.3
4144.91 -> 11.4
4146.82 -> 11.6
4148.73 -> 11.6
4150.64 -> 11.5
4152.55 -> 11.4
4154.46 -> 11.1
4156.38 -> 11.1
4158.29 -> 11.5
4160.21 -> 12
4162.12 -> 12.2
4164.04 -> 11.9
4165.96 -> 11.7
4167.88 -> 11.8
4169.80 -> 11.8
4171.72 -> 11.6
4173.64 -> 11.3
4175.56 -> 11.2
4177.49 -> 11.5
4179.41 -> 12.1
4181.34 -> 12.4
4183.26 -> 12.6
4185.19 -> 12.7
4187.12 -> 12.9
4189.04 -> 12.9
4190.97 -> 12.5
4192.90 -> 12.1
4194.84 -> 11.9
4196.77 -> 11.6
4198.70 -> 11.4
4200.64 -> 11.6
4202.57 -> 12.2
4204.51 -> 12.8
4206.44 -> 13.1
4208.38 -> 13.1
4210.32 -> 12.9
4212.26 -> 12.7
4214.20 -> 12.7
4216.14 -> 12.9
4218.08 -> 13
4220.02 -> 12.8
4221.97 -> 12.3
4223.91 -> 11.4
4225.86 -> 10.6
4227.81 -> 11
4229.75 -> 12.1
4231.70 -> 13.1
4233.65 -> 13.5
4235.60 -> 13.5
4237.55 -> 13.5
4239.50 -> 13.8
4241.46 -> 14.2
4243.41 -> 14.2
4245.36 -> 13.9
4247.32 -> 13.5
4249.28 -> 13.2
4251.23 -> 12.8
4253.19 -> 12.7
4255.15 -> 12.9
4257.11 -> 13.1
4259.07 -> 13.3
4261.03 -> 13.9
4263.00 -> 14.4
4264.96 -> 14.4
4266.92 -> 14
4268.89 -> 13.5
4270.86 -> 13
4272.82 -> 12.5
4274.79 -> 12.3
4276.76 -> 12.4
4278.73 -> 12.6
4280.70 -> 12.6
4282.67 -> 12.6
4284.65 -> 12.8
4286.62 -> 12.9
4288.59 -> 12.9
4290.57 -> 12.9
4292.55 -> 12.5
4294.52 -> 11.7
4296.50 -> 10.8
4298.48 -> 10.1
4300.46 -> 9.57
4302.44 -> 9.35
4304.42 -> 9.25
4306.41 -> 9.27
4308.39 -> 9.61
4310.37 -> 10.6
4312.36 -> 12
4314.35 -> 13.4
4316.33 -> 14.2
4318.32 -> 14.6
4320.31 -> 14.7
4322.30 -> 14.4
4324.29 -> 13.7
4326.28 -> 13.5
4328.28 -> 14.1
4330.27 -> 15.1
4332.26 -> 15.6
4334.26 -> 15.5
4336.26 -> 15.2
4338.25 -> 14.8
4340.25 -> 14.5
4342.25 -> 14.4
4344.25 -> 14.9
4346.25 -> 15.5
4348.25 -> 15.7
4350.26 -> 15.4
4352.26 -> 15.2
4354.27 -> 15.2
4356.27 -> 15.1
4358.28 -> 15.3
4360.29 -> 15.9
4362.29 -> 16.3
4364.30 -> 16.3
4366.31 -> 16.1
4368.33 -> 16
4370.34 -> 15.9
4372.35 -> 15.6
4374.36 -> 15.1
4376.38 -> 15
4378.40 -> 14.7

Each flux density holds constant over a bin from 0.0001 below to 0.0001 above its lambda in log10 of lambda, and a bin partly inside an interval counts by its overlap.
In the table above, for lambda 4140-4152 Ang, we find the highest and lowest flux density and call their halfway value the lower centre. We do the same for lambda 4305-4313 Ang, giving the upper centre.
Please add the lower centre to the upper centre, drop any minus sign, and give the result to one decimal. 22.1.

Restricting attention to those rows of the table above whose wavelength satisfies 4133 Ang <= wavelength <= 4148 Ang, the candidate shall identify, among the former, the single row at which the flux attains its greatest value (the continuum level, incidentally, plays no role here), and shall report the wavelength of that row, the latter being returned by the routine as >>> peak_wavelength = 4135.38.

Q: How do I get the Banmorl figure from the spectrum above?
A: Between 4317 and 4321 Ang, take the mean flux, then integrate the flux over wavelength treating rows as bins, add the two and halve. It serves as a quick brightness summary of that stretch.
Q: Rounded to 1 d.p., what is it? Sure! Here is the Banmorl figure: 36.5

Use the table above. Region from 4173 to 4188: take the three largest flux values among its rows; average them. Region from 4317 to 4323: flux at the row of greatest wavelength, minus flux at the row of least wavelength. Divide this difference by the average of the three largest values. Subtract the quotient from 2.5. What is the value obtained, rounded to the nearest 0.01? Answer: 2.52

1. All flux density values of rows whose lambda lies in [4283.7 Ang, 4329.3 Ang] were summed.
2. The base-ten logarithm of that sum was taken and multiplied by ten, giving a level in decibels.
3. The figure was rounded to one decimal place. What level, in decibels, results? 24.5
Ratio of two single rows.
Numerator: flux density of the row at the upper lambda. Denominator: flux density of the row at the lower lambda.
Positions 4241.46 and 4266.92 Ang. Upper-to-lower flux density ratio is 0.99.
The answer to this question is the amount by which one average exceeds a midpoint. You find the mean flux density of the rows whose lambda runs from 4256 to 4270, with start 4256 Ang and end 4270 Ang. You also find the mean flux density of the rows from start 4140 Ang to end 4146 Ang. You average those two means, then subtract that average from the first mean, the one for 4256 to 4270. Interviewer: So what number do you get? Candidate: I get 1.2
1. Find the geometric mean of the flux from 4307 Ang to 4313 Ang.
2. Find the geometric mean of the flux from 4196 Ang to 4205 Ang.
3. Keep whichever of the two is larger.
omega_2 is 11.9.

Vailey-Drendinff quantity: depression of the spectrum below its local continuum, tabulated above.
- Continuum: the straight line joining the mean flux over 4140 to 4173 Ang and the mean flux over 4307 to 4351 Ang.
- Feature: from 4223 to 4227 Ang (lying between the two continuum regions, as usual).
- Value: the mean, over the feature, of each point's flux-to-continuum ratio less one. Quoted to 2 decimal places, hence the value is -0.13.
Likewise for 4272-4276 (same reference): -0.07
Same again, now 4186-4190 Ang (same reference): 0.07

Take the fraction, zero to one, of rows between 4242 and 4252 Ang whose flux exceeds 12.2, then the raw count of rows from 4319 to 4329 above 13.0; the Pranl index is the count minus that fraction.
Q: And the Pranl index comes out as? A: 4.0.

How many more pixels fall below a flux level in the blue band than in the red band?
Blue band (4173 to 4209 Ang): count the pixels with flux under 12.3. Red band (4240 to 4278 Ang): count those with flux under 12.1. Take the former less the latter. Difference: 10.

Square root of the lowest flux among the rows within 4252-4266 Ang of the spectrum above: 3.56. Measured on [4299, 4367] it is 3.04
